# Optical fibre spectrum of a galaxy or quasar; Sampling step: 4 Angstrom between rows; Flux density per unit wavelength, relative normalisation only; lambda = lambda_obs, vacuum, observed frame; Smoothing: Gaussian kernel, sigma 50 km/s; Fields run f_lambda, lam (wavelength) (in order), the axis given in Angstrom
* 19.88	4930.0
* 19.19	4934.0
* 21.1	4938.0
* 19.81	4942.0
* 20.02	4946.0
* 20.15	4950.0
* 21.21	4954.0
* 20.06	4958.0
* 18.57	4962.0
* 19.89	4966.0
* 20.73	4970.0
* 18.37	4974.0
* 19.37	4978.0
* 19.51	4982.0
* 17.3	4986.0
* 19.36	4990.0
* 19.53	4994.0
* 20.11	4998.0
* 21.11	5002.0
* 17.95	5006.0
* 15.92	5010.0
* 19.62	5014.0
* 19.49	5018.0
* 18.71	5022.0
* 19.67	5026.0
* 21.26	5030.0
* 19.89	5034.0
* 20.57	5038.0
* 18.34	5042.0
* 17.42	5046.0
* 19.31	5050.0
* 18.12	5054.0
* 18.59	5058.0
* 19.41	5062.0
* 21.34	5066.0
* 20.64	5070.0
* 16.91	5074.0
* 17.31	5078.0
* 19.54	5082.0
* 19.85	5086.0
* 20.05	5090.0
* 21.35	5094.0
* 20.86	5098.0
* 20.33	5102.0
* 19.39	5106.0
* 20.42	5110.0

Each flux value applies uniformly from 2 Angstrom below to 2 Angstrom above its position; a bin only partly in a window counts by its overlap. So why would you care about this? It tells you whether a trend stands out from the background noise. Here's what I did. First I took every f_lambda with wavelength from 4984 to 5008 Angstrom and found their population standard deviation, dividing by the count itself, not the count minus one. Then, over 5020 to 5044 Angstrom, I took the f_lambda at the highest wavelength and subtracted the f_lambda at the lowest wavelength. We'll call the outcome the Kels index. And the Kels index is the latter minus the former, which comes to -1.6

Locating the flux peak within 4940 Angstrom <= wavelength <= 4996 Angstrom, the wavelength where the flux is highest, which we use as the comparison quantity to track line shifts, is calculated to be 4954.0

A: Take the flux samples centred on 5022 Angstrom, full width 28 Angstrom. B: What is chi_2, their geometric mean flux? 19.2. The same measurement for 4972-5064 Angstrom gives 19.0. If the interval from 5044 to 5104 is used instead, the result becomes 19.4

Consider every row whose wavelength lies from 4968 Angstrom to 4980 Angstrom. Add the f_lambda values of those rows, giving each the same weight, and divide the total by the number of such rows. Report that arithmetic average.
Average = 19.5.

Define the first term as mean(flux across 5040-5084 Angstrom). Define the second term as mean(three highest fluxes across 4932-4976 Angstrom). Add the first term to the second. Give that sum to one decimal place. 39.8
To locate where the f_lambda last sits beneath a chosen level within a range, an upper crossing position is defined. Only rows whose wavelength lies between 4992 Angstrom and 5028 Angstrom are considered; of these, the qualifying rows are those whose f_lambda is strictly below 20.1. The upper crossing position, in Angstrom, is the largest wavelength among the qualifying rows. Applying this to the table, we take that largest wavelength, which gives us 5026.0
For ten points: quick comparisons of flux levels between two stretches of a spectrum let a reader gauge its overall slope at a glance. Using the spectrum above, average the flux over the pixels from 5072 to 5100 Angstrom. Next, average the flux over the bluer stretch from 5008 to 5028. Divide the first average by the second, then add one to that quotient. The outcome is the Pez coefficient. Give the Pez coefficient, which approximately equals 2.04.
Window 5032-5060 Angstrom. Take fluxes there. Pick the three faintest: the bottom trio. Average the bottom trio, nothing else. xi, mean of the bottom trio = 18.0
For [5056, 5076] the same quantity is 18.3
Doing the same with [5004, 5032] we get 17.5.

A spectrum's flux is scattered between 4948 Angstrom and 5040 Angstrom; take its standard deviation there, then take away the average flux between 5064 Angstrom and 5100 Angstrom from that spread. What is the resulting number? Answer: -18.5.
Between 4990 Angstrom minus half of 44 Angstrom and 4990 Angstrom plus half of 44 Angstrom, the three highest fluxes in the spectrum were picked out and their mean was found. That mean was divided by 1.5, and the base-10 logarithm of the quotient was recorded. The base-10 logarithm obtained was 1.14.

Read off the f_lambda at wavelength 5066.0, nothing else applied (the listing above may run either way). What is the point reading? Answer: 21.34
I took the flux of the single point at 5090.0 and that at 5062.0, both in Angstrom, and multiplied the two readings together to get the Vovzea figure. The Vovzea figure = 389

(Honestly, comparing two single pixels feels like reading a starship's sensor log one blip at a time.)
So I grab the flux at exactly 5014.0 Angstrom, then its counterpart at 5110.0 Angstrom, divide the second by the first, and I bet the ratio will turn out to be 1.04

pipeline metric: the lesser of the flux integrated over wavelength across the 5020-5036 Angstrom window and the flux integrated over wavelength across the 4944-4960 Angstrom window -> 318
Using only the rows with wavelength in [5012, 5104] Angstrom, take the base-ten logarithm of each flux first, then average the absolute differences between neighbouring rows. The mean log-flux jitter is 0.025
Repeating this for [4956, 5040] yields 0.032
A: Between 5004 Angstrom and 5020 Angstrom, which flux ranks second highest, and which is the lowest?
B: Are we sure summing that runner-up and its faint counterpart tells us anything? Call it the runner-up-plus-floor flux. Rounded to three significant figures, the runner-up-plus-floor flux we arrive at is 35.4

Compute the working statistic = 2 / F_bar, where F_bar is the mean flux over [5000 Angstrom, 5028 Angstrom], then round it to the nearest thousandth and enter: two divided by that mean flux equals 0.106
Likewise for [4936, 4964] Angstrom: 0.099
